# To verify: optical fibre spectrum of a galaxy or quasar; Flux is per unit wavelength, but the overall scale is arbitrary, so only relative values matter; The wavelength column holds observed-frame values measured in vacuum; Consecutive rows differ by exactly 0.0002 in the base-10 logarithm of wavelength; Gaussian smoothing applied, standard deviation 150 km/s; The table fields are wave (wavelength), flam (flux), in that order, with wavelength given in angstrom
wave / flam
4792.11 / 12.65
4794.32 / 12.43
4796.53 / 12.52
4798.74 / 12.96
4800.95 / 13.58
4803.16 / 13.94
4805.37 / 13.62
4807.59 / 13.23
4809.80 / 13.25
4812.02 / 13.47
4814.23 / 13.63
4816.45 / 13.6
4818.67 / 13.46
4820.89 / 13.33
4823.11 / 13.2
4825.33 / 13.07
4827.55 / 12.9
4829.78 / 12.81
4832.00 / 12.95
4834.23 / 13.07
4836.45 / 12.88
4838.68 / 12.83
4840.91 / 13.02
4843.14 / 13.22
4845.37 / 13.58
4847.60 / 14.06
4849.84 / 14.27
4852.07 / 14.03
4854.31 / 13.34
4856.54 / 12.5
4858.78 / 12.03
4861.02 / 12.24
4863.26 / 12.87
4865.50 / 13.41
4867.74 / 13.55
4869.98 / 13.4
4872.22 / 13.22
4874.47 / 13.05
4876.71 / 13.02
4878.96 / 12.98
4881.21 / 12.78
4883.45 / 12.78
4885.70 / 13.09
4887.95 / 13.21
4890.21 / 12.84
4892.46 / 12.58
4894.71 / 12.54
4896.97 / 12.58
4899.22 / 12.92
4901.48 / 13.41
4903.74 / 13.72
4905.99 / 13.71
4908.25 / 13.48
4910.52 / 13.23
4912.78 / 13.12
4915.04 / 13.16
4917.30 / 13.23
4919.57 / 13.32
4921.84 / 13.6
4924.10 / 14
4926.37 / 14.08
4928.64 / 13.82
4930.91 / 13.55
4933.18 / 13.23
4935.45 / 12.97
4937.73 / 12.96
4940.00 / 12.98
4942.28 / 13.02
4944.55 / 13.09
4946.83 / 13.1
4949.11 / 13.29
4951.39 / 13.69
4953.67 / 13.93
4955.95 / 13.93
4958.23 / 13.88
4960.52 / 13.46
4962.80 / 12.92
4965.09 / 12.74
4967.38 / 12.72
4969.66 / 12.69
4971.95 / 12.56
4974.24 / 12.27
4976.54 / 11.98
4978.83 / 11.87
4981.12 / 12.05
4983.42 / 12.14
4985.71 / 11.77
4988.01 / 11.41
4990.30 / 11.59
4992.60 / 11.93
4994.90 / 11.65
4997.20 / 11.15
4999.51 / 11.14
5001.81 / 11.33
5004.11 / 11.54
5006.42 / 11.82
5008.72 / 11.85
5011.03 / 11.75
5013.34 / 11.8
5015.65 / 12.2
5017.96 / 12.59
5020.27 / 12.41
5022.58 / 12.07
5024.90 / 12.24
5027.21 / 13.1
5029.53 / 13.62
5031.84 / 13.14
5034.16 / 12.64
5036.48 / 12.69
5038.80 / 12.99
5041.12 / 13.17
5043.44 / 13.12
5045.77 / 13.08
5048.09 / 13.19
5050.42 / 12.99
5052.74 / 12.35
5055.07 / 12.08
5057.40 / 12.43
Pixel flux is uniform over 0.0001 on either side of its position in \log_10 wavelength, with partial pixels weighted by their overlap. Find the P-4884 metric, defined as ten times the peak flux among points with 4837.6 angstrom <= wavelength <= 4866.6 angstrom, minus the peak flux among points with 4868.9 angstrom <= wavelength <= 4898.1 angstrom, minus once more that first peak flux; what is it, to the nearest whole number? 115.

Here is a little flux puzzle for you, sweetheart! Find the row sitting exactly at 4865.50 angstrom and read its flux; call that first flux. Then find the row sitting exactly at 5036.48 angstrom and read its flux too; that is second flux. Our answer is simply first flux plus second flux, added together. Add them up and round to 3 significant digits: 26.1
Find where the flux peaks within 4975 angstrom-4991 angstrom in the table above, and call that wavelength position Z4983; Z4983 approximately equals 4983.42 angstrom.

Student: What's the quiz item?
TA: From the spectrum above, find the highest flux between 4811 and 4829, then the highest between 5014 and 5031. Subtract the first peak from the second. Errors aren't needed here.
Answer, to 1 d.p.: 0.0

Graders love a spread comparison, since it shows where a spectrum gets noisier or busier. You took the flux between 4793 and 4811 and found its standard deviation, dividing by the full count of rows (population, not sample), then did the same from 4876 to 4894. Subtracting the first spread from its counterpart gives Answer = -0.3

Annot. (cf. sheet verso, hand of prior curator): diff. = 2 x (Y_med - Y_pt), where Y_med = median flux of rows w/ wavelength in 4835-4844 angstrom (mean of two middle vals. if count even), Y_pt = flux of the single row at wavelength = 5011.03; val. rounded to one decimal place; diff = 2.4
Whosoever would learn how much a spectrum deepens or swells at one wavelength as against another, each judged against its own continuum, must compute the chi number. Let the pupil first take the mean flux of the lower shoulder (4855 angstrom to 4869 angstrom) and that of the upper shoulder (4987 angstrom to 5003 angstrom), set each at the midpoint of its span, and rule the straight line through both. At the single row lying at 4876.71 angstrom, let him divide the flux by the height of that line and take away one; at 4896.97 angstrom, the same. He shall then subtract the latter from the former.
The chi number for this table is 0.019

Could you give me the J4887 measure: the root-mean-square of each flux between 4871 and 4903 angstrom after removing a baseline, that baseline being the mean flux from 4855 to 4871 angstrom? 0.26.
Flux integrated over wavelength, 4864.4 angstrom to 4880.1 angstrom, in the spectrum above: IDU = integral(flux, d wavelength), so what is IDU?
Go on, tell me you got 208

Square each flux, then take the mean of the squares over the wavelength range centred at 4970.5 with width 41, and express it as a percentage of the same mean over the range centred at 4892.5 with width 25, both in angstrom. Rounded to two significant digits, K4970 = 96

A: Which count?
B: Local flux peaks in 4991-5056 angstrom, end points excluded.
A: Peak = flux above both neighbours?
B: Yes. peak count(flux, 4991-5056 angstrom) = 5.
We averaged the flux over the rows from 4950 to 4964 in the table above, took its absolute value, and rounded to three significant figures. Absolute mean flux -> 13.6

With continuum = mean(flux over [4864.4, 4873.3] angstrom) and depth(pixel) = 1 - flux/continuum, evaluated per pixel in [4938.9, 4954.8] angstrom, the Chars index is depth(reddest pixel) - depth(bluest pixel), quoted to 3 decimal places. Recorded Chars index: -0.071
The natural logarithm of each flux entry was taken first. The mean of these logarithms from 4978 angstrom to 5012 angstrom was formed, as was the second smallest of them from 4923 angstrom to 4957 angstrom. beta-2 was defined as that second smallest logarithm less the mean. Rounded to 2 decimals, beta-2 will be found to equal 0.11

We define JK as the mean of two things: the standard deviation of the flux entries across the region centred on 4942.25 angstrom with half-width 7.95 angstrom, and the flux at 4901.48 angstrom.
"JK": 6.76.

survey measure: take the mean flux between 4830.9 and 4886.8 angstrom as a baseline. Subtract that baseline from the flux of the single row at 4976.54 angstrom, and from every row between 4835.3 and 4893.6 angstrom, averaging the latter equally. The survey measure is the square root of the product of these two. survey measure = 0.15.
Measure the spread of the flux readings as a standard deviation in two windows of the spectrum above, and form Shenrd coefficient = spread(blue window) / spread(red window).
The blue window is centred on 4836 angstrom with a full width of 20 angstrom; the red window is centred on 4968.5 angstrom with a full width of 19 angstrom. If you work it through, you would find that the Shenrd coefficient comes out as 0.56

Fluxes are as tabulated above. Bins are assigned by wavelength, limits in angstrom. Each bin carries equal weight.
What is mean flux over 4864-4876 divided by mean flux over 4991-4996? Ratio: 1.13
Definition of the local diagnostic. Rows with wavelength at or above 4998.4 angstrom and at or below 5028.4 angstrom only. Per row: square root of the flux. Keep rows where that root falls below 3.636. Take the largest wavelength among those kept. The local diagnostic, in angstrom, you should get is 5027.21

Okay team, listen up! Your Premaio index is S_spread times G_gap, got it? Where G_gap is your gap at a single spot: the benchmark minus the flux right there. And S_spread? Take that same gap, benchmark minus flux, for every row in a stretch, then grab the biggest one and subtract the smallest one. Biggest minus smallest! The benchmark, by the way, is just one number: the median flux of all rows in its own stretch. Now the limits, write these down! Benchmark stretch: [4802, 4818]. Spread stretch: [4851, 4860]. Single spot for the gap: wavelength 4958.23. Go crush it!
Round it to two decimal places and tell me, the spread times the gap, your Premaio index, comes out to -0.56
